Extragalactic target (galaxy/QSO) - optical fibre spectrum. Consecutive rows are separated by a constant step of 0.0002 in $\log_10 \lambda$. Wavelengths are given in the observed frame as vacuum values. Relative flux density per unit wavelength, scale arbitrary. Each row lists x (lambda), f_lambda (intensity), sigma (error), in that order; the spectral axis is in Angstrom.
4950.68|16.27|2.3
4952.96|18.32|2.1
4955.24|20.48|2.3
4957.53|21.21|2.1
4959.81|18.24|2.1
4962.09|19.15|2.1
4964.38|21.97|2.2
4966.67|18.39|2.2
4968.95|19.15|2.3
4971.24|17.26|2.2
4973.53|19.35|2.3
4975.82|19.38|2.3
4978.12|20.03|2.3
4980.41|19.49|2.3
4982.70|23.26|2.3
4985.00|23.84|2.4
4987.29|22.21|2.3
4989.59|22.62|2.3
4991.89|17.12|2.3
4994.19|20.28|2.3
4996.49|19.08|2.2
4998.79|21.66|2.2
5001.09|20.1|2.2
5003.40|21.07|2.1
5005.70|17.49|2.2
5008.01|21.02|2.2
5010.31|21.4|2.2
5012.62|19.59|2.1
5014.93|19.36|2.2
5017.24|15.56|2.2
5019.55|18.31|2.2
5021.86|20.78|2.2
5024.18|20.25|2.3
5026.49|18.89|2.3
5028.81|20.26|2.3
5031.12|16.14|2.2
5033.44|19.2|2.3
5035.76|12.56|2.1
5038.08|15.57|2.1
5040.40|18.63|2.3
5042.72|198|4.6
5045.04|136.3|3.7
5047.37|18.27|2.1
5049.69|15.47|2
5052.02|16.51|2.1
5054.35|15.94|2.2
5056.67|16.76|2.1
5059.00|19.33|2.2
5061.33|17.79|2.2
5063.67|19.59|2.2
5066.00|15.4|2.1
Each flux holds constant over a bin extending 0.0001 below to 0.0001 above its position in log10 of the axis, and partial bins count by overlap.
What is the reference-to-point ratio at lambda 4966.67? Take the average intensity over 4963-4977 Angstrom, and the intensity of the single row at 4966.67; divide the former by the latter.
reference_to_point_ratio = 1.05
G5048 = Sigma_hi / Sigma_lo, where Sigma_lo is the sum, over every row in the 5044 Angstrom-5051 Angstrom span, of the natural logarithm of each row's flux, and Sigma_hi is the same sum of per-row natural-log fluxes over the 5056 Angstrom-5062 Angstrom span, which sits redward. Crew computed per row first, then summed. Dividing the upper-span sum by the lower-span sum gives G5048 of 0.820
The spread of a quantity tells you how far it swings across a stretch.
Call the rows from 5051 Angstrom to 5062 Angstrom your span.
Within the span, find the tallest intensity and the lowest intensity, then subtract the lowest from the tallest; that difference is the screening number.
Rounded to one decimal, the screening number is 3.4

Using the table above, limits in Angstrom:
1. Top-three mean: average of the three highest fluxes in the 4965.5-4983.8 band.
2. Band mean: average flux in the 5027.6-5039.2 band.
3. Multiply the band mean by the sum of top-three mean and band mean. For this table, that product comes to 631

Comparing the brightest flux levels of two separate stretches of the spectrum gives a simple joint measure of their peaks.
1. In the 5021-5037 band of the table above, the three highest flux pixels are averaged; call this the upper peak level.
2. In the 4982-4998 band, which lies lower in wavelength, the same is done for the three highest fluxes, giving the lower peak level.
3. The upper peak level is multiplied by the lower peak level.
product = 475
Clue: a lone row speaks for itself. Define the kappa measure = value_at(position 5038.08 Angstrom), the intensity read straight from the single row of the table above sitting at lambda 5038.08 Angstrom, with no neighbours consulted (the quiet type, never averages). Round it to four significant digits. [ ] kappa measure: 15.57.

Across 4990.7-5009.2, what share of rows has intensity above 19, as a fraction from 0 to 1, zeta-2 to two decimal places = 0.75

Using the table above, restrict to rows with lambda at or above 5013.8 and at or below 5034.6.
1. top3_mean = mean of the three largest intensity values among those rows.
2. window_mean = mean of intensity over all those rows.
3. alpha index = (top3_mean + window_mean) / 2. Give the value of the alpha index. 19.6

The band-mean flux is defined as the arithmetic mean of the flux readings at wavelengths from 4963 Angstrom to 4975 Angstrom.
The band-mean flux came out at 19.2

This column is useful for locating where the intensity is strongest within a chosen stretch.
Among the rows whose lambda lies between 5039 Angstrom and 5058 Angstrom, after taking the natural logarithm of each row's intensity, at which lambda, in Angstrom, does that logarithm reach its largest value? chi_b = 5042.72 Angstrom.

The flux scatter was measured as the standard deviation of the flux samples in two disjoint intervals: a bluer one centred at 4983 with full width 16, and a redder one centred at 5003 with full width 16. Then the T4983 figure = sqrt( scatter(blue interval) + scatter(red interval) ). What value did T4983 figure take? 1.8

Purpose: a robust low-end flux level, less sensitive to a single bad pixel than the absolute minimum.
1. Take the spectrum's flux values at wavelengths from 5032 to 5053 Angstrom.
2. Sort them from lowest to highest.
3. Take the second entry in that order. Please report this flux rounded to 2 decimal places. 15.47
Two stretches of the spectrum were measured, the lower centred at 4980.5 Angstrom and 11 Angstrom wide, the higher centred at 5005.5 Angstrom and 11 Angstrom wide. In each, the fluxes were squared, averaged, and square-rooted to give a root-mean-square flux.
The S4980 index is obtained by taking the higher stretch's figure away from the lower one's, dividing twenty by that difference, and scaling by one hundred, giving 1957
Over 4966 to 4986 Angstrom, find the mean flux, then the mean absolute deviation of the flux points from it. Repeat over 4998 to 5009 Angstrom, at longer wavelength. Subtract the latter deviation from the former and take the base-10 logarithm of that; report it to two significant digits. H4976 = -0.40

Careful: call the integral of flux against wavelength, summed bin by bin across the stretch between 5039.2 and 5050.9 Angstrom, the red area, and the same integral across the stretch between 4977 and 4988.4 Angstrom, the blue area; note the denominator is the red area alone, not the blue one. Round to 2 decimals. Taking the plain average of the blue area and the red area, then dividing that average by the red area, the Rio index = 0.64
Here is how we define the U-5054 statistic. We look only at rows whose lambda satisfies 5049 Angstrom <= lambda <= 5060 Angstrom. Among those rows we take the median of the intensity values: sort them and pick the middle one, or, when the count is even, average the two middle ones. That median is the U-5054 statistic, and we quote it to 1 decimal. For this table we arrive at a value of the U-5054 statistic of 16.5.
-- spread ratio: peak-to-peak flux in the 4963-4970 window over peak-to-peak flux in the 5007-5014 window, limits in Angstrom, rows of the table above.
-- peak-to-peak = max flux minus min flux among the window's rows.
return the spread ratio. 2.0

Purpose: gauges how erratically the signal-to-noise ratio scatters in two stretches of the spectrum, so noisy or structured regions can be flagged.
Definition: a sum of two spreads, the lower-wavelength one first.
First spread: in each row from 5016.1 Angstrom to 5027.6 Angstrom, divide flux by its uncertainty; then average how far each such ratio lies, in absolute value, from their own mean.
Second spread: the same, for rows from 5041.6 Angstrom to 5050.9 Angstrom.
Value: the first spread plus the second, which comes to 16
